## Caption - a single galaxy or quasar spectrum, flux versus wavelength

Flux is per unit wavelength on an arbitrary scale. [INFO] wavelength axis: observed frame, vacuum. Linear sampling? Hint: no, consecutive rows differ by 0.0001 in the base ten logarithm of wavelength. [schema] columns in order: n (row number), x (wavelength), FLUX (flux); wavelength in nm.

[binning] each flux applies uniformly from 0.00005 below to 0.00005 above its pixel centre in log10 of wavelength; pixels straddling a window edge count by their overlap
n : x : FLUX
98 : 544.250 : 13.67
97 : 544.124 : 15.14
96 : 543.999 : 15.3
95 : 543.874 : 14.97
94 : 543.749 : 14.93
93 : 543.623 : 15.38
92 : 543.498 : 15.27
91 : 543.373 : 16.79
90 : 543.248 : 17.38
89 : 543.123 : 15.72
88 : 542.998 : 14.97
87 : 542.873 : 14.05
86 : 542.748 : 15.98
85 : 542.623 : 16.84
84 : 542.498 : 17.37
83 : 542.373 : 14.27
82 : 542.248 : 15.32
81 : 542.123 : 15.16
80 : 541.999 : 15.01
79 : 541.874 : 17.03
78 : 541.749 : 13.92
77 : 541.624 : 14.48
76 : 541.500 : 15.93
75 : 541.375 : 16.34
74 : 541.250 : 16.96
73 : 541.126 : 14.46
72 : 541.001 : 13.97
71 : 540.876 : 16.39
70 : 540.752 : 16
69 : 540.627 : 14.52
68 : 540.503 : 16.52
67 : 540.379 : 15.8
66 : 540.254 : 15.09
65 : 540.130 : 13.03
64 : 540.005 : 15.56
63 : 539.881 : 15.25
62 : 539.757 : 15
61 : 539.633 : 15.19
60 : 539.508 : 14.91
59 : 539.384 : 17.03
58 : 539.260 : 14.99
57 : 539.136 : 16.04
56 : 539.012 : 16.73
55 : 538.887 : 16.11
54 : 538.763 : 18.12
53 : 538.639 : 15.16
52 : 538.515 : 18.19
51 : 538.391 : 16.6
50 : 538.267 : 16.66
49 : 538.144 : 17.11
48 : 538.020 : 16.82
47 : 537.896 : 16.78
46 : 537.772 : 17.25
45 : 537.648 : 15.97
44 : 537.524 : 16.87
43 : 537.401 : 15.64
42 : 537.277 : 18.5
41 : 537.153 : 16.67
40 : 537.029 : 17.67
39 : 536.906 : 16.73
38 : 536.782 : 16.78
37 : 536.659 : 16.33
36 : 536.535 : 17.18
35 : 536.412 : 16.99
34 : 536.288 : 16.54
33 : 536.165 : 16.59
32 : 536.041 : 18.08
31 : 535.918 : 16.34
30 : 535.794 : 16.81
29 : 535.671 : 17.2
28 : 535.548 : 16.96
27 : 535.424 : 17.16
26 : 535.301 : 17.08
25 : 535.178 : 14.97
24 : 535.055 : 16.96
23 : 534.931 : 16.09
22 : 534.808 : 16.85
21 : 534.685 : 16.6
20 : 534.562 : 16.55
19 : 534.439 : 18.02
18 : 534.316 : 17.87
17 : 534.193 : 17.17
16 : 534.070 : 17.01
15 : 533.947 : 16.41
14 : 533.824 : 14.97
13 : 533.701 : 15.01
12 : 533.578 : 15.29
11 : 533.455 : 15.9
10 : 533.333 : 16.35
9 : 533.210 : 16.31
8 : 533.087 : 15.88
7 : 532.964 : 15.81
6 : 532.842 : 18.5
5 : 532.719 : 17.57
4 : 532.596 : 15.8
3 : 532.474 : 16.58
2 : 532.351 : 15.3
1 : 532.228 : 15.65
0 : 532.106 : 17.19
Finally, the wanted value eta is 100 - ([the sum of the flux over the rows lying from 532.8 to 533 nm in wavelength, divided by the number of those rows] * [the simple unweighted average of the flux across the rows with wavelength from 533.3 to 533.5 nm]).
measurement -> -177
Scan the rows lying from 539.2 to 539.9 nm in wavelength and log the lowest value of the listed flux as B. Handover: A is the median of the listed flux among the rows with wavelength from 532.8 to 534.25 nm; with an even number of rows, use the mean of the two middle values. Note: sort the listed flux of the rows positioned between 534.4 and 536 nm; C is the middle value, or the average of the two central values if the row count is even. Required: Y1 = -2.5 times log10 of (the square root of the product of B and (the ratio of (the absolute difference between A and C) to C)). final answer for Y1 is 0.2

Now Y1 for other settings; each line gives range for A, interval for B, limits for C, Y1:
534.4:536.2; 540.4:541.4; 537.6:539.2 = 1.2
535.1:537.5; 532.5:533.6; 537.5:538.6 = 2.6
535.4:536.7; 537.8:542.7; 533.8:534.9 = 1.3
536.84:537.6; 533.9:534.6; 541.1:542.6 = -0.3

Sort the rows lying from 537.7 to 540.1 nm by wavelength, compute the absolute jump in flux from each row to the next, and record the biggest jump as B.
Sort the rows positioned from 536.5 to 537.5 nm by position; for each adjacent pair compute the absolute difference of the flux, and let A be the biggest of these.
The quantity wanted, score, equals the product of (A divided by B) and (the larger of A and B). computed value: 2.86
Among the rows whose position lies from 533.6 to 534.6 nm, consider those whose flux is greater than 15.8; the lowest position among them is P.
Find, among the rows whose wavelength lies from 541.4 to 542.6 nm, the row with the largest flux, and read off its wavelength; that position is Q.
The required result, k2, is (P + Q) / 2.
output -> 538.22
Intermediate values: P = 533.947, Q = 542.498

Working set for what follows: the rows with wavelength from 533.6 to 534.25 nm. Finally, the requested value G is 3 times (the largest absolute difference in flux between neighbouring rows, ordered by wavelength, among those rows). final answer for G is 4.3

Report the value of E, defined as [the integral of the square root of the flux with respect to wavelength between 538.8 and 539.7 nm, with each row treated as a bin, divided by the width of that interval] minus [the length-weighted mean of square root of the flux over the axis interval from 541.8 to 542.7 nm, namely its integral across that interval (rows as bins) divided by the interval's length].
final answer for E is 0.009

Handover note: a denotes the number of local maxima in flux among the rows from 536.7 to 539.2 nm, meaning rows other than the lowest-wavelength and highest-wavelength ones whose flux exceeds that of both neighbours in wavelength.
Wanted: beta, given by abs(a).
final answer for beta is 8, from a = 8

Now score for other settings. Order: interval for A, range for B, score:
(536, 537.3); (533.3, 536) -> 1.83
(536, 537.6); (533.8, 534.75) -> 5.56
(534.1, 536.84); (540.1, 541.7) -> 2.11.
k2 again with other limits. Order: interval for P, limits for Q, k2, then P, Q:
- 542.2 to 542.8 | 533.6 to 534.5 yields 538.47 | 542.498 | 534.439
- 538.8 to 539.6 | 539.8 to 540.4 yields 539.63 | 538.887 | 540.379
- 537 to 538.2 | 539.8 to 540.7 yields 538.77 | 537.029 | 540.503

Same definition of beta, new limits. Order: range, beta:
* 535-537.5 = 7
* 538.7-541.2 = 6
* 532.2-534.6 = 4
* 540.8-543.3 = 4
